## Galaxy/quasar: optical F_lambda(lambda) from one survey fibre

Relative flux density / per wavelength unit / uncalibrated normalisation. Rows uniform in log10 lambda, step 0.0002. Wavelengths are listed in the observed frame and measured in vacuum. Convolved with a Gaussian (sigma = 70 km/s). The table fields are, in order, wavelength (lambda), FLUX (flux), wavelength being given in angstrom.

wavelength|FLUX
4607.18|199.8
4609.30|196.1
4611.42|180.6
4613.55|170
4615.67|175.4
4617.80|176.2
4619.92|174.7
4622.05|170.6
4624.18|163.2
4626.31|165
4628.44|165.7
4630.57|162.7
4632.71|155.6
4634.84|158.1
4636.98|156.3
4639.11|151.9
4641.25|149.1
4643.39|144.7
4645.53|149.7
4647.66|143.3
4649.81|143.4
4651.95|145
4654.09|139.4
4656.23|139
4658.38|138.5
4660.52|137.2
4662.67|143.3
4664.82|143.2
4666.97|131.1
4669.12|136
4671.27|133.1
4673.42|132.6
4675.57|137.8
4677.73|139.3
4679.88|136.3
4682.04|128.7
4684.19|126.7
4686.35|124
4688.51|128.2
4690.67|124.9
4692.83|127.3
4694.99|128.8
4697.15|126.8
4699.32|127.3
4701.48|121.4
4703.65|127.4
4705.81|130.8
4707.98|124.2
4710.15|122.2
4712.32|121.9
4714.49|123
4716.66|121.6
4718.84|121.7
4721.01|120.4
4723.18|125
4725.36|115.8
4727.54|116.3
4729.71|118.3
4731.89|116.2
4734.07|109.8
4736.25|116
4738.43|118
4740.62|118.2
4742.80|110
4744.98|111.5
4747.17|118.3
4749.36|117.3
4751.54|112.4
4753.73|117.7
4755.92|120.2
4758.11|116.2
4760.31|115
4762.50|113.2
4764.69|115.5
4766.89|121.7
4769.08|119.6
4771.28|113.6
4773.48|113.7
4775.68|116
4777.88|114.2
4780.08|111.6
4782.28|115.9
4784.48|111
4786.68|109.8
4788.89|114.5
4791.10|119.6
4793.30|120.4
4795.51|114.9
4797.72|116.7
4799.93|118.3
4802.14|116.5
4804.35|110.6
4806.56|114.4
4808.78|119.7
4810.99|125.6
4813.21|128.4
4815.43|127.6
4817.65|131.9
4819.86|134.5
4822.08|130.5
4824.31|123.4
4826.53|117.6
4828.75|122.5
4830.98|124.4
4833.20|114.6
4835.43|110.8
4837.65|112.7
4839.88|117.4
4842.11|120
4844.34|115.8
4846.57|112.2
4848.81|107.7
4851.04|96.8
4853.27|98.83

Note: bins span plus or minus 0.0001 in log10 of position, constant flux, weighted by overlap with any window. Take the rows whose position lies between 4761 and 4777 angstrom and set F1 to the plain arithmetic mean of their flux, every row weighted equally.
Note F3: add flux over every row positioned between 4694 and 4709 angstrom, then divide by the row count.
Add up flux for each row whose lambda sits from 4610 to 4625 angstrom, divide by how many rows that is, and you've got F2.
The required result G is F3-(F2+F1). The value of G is -162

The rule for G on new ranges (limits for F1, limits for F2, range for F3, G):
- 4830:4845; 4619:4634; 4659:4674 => -145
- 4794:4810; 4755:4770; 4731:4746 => -119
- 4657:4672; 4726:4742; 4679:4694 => -126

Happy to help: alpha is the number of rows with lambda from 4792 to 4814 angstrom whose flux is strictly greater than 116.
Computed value 7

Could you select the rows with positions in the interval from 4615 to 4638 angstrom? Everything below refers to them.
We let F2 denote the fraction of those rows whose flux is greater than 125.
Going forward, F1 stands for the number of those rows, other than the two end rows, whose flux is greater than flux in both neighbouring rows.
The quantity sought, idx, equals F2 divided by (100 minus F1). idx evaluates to 0.0103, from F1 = 3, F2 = 1.0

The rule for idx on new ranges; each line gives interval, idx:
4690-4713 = 0.0056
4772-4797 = 0.0000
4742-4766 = 0.0000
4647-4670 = 0.0102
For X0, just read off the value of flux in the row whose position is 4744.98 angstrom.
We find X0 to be 111.5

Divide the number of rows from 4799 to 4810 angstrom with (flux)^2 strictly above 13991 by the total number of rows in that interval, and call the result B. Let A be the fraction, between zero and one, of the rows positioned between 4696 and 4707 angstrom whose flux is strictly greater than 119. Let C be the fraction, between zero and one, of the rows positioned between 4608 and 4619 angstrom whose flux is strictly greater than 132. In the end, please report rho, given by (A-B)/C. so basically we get 0.6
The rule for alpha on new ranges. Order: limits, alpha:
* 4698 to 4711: 6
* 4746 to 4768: 6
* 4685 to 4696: 5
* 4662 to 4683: 10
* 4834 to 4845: 2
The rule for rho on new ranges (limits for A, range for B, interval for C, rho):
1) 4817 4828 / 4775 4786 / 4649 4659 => 0.8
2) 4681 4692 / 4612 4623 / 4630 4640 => 0.0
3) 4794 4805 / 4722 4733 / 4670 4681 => -0.4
